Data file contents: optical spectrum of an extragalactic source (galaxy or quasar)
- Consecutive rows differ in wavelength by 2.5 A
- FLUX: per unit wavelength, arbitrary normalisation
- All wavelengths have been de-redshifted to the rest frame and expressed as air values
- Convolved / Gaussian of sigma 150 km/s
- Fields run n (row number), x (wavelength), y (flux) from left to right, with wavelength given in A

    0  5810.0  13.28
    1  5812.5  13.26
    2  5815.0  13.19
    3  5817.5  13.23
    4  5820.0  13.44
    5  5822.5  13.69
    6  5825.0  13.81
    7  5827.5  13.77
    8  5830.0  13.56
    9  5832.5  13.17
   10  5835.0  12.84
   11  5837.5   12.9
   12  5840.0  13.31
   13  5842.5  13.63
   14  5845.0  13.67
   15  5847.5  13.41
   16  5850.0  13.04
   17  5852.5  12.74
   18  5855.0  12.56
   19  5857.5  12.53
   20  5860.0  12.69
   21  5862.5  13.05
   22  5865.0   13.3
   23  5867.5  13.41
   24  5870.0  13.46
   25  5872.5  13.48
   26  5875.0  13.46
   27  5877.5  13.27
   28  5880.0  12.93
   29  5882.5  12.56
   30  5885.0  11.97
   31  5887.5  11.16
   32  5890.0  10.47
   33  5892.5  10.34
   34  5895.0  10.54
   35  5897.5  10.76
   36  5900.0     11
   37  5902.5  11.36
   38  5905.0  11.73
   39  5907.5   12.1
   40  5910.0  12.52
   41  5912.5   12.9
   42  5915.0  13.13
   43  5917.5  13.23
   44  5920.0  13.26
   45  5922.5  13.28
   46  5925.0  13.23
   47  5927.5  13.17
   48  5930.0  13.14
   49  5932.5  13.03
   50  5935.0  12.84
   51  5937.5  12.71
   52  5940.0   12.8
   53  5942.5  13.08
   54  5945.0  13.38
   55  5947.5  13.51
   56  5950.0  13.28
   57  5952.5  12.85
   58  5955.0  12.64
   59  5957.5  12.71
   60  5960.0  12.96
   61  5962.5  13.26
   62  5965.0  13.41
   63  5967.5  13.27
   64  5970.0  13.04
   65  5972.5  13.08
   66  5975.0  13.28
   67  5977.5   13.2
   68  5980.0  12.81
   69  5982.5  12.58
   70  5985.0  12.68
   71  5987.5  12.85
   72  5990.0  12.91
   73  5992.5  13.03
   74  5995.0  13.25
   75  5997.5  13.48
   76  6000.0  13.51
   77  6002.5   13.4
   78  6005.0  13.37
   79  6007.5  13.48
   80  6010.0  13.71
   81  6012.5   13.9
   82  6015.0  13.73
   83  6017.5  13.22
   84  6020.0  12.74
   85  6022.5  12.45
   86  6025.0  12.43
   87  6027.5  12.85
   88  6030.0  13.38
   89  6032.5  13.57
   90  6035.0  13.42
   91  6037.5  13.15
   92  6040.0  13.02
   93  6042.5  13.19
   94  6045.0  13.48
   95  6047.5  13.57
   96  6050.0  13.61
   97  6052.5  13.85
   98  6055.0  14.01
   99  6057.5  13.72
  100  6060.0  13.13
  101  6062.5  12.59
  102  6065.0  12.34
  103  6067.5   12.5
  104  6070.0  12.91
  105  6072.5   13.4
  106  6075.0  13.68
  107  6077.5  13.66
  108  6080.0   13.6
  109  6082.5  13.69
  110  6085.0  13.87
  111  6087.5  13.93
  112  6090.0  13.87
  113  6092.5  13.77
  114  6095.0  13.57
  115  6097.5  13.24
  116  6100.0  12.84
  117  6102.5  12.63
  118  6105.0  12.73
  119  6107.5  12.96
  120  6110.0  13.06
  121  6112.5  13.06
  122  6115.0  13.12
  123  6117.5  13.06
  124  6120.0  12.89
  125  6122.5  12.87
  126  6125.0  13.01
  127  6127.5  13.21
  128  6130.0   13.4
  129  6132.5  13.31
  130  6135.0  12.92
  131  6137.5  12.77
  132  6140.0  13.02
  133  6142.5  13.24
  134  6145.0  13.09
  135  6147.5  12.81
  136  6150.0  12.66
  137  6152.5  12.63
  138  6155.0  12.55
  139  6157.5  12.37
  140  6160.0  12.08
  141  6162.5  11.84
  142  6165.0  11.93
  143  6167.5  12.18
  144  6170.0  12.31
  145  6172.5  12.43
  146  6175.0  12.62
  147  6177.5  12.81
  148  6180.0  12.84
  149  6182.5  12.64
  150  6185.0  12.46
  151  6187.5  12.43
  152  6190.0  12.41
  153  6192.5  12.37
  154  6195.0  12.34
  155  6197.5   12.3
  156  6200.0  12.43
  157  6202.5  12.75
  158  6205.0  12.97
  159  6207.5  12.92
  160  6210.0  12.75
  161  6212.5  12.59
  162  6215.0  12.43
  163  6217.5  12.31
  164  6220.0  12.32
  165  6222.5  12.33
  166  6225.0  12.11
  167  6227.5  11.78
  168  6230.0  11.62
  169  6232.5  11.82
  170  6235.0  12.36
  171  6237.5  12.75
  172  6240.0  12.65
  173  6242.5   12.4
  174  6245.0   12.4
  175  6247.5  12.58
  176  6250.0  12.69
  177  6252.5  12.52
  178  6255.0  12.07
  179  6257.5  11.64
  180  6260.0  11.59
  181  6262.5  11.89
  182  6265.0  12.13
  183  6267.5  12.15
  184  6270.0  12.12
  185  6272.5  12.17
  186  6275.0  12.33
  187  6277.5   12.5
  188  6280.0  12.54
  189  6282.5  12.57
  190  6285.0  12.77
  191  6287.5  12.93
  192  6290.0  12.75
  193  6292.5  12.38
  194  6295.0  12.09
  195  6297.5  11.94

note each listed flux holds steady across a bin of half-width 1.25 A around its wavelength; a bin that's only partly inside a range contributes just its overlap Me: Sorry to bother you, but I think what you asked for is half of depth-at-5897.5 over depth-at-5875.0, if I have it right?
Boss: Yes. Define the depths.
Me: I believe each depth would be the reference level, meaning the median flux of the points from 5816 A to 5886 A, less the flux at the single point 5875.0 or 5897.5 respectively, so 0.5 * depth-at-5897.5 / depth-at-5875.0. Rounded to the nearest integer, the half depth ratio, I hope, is -7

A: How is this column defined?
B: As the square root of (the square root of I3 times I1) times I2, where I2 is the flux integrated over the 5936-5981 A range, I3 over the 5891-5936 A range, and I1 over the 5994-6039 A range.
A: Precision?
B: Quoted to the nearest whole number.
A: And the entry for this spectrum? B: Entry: 582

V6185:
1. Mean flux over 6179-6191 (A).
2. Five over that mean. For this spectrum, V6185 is 0.398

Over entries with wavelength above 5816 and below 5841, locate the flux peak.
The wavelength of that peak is 5825.0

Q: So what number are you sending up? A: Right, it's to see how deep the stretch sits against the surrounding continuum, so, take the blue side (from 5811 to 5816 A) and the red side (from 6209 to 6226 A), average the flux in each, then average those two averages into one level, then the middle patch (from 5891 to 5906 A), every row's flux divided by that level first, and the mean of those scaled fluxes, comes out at 0.85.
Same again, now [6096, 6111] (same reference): 1.01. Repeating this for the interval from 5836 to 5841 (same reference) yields 1.02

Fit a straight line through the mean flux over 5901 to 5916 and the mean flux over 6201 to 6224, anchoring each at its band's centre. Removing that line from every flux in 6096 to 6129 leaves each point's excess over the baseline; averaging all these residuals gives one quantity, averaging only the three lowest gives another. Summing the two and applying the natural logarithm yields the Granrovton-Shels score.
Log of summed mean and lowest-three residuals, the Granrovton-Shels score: -0.3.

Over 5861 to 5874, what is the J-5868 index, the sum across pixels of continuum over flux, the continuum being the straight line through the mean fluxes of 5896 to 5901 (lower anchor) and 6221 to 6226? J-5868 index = 4.0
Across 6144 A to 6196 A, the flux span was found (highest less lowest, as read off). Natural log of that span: 0.22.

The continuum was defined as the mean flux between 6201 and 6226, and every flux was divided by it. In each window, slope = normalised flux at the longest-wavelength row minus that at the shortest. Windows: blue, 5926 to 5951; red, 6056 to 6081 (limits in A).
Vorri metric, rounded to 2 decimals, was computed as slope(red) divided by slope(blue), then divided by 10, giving -0.11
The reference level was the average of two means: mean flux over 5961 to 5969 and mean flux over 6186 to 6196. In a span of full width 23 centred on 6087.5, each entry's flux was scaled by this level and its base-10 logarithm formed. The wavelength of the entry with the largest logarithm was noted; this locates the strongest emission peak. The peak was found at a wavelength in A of 6087.5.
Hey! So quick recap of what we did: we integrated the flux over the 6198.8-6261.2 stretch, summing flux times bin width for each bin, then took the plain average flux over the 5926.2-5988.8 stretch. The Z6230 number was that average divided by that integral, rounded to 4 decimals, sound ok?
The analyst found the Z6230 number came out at 0.0169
